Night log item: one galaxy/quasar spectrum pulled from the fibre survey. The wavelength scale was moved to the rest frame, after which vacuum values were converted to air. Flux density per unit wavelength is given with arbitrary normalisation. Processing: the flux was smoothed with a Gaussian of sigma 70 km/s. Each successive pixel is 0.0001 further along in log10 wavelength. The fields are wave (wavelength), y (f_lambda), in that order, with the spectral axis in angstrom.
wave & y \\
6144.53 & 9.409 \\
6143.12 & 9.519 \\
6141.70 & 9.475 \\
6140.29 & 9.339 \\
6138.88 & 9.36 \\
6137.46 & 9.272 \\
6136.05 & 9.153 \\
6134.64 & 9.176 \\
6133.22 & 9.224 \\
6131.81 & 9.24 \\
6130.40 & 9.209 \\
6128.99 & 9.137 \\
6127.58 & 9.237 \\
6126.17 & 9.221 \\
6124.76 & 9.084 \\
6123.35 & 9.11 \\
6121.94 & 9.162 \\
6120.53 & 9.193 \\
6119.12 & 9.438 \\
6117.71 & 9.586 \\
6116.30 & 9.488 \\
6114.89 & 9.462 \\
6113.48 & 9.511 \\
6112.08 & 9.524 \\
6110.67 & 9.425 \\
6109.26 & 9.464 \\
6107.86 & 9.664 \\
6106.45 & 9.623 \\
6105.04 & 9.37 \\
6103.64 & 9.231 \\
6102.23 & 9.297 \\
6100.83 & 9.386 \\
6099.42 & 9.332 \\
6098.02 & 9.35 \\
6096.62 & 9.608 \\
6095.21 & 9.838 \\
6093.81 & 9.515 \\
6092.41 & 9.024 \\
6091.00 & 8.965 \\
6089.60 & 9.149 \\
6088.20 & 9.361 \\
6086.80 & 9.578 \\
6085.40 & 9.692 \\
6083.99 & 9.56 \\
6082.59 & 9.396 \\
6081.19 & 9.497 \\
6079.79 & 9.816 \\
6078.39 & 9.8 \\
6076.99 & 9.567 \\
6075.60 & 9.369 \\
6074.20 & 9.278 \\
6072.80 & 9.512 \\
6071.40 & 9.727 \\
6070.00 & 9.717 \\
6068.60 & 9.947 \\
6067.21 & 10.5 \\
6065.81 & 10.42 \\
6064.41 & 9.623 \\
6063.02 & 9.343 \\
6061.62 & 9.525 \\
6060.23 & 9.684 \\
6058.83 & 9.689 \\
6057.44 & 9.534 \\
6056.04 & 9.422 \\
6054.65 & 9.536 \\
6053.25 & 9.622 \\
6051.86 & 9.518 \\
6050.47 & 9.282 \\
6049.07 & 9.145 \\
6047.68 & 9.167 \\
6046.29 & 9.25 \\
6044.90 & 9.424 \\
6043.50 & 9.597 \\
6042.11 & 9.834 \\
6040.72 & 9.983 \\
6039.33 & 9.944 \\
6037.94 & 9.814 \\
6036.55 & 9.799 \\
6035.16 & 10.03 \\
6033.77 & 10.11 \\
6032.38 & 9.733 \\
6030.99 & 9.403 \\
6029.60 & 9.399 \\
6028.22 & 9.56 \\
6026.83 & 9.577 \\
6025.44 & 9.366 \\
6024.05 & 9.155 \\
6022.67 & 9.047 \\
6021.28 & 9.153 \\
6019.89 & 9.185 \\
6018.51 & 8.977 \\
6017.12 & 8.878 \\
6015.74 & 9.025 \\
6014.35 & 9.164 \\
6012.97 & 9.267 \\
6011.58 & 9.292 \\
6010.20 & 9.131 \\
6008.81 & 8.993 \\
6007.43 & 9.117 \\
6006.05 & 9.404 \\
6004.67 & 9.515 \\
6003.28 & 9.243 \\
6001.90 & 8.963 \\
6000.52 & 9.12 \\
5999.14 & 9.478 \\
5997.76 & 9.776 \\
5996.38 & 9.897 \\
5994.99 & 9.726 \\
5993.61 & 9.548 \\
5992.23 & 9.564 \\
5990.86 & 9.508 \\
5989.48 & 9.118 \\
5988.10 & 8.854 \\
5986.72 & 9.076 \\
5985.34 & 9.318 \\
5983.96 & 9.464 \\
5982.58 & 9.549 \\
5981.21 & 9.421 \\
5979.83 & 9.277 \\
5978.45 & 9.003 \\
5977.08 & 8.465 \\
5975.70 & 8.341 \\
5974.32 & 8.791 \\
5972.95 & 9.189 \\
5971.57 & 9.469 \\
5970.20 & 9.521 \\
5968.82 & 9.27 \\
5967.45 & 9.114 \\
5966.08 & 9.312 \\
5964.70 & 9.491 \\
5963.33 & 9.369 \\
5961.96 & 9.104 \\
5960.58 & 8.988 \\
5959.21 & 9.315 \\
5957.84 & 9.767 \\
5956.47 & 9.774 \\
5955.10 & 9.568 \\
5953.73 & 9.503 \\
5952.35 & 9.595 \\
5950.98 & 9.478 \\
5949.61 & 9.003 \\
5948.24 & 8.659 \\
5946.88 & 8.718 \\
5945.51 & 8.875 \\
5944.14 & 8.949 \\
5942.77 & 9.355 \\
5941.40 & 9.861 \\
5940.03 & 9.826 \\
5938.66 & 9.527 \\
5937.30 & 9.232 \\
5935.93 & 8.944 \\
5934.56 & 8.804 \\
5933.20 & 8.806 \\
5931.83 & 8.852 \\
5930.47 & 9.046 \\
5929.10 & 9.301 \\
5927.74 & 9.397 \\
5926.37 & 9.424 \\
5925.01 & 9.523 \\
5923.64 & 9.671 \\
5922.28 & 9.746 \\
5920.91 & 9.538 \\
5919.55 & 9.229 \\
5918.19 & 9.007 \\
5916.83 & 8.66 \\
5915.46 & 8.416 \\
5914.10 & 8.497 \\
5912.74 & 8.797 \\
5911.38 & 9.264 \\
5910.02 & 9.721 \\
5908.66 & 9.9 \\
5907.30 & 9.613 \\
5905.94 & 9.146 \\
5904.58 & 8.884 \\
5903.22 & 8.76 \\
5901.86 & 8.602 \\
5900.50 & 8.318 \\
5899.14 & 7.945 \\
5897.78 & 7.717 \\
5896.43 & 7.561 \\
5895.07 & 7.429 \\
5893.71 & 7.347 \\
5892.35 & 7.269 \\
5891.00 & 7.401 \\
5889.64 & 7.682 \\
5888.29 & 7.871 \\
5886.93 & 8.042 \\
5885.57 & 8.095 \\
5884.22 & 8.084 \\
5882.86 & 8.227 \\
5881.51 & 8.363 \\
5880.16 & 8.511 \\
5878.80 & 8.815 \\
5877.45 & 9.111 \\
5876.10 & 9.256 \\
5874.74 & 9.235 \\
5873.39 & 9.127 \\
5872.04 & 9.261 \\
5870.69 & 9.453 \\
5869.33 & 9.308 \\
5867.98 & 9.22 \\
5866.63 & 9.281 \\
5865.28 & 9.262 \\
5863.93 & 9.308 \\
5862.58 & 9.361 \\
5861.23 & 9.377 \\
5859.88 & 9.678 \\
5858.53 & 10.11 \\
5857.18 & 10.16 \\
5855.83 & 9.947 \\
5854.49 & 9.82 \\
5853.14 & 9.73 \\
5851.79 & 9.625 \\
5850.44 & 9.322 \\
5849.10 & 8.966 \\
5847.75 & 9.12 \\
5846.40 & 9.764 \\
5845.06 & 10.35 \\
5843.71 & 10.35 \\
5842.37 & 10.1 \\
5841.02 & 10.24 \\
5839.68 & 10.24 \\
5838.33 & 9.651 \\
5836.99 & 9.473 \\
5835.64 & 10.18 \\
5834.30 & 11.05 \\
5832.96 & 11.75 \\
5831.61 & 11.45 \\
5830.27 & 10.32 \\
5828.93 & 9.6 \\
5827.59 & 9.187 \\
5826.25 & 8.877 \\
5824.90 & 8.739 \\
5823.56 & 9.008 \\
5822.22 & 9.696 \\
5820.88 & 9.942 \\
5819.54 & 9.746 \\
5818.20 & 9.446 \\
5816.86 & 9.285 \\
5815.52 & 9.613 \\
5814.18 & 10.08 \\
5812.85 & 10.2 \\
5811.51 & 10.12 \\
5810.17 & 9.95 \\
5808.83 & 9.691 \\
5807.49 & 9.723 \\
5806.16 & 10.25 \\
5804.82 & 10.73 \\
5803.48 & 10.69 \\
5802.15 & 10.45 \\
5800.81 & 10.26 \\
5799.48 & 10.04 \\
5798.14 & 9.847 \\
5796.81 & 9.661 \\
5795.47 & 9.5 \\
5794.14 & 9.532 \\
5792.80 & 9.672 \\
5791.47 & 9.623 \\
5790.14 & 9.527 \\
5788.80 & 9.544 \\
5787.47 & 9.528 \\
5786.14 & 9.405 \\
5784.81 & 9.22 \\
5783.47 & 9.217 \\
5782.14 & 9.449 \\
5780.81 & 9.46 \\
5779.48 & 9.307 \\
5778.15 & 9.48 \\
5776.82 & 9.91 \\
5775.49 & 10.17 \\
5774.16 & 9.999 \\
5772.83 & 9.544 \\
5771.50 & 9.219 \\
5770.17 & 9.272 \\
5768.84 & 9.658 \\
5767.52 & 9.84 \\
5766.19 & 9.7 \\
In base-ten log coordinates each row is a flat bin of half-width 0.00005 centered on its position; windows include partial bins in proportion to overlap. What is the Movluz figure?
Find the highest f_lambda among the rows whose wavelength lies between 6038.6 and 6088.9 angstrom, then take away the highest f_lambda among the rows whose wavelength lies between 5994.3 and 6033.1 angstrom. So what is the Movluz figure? 0.6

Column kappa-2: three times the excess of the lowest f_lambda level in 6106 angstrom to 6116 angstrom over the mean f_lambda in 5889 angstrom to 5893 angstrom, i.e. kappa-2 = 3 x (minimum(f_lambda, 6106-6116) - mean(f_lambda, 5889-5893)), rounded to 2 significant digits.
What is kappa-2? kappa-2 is 5.9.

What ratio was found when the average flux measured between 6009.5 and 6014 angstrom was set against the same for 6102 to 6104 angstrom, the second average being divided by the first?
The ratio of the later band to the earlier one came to 1.00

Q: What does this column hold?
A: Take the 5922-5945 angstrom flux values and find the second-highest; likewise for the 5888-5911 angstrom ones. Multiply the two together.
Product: 95.5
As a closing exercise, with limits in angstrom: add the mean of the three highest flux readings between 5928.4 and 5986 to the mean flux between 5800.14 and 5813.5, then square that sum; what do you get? 401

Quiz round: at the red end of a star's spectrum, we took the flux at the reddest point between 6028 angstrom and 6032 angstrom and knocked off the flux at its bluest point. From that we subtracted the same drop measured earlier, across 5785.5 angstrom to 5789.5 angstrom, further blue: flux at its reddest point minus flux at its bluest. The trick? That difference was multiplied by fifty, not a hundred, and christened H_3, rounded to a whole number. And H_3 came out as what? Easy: -15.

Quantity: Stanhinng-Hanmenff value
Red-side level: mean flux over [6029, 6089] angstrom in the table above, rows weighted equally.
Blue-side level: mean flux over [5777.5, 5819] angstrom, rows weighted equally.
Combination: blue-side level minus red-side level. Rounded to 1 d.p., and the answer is 0.1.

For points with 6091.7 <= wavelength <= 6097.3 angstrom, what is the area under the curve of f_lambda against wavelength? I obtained 53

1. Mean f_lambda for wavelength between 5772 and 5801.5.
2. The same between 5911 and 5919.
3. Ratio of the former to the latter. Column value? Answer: 1.10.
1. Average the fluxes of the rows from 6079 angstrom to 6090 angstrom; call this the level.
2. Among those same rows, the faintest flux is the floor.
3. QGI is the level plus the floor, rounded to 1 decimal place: 18.7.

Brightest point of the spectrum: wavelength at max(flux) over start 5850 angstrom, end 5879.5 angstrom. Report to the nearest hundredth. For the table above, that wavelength 5857.18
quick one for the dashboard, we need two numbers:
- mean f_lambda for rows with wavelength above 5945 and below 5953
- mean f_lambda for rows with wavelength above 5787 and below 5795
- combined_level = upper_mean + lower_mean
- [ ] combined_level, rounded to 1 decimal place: 18.6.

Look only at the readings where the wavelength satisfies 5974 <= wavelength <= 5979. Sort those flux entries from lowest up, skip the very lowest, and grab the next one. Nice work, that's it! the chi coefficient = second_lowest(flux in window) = 8.465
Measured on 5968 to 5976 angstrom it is 8.791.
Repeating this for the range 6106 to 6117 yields 9.462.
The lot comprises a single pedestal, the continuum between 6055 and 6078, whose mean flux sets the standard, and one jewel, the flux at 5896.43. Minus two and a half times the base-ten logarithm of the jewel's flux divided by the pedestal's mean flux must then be 0.27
